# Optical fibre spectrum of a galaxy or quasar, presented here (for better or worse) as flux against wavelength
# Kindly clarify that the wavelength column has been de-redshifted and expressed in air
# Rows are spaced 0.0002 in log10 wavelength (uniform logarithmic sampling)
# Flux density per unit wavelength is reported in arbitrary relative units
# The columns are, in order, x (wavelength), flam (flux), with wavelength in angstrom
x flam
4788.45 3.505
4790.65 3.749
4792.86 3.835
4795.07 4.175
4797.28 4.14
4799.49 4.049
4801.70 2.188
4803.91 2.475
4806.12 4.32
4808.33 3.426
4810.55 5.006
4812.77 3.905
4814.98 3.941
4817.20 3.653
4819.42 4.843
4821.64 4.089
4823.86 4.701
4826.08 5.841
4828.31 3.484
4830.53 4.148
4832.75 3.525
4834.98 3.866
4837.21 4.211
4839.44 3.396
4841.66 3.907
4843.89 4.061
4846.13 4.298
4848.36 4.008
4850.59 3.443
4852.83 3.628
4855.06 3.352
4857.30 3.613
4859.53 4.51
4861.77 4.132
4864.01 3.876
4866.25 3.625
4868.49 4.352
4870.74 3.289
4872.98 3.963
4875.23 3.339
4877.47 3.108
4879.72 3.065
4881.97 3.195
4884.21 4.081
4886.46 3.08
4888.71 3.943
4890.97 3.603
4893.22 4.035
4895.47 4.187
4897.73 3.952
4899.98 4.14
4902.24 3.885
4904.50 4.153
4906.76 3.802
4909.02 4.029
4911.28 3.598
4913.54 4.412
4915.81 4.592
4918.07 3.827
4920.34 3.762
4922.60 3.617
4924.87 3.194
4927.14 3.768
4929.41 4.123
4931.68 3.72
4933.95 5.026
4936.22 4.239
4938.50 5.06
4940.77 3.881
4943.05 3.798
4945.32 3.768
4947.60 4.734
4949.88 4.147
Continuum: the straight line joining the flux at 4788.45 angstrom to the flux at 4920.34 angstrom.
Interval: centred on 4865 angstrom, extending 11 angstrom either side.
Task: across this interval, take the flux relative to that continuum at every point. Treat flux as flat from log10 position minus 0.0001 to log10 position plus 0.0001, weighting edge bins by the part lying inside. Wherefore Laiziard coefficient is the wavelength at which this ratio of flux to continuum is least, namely 4870.74 angstrom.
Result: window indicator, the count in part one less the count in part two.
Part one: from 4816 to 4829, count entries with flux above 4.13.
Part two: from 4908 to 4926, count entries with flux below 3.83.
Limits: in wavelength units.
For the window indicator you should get -2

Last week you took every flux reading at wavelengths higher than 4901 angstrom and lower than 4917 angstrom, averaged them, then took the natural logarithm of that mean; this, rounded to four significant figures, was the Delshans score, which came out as 1.403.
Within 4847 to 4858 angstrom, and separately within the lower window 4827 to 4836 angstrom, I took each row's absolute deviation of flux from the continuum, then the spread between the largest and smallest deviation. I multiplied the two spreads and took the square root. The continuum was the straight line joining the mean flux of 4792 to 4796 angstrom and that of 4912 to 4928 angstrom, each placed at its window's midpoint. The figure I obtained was 0.5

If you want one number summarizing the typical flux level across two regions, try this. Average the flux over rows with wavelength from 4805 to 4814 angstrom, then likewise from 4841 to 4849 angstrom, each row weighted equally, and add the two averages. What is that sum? 8.2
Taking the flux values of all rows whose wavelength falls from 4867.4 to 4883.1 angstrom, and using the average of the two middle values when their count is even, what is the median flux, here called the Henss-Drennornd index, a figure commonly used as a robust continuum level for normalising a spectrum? 3.29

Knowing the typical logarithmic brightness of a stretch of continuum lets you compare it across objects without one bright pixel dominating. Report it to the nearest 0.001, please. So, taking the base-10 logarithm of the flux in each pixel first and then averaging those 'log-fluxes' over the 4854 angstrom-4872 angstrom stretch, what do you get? 0.582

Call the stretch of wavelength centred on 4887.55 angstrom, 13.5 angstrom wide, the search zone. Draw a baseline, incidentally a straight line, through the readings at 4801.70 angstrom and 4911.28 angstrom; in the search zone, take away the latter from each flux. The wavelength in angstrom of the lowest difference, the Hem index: 4886.46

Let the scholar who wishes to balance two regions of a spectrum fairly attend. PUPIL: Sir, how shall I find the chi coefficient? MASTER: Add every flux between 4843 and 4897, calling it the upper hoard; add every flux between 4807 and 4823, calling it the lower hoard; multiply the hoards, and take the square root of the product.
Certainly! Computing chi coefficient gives 51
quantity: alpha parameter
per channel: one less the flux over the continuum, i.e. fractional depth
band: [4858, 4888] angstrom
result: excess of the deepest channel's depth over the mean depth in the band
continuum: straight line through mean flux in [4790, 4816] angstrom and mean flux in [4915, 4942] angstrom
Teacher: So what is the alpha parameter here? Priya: 0.16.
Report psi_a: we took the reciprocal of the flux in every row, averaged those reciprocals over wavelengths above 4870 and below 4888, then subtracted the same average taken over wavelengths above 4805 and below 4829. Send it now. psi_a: 0.059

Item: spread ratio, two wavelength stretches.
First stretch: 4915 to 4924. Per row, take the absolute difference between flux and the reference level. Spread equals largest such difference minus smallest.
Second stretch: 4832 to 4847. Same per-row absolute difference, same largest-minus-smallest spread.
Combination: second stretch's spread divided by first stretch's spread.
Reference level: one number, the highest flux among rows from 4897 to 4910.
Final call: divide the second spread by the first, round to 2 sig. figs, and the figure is 3.3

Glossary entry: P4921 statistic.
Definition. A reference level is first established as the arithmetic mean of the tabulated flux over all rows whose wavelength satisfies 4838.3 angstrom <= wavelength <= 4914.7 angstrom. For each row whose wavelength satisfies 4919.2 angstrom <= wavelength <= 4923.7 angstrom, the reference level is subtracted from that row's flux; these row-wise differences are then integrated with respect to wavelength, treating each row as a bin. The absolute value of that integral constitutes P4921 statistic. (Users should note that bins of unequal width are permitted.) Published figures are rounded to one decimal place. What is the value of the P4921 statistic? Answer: 0.5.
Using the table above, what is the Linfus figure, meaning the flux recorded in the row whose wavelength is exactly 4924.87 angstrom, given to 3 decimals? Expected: 3.194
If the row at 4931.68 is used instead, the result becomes 3.720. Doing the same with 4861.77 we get 4.132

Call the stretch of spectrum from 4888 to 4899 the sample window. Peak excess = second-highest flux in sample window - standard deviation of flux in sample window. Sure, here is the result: 3.8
